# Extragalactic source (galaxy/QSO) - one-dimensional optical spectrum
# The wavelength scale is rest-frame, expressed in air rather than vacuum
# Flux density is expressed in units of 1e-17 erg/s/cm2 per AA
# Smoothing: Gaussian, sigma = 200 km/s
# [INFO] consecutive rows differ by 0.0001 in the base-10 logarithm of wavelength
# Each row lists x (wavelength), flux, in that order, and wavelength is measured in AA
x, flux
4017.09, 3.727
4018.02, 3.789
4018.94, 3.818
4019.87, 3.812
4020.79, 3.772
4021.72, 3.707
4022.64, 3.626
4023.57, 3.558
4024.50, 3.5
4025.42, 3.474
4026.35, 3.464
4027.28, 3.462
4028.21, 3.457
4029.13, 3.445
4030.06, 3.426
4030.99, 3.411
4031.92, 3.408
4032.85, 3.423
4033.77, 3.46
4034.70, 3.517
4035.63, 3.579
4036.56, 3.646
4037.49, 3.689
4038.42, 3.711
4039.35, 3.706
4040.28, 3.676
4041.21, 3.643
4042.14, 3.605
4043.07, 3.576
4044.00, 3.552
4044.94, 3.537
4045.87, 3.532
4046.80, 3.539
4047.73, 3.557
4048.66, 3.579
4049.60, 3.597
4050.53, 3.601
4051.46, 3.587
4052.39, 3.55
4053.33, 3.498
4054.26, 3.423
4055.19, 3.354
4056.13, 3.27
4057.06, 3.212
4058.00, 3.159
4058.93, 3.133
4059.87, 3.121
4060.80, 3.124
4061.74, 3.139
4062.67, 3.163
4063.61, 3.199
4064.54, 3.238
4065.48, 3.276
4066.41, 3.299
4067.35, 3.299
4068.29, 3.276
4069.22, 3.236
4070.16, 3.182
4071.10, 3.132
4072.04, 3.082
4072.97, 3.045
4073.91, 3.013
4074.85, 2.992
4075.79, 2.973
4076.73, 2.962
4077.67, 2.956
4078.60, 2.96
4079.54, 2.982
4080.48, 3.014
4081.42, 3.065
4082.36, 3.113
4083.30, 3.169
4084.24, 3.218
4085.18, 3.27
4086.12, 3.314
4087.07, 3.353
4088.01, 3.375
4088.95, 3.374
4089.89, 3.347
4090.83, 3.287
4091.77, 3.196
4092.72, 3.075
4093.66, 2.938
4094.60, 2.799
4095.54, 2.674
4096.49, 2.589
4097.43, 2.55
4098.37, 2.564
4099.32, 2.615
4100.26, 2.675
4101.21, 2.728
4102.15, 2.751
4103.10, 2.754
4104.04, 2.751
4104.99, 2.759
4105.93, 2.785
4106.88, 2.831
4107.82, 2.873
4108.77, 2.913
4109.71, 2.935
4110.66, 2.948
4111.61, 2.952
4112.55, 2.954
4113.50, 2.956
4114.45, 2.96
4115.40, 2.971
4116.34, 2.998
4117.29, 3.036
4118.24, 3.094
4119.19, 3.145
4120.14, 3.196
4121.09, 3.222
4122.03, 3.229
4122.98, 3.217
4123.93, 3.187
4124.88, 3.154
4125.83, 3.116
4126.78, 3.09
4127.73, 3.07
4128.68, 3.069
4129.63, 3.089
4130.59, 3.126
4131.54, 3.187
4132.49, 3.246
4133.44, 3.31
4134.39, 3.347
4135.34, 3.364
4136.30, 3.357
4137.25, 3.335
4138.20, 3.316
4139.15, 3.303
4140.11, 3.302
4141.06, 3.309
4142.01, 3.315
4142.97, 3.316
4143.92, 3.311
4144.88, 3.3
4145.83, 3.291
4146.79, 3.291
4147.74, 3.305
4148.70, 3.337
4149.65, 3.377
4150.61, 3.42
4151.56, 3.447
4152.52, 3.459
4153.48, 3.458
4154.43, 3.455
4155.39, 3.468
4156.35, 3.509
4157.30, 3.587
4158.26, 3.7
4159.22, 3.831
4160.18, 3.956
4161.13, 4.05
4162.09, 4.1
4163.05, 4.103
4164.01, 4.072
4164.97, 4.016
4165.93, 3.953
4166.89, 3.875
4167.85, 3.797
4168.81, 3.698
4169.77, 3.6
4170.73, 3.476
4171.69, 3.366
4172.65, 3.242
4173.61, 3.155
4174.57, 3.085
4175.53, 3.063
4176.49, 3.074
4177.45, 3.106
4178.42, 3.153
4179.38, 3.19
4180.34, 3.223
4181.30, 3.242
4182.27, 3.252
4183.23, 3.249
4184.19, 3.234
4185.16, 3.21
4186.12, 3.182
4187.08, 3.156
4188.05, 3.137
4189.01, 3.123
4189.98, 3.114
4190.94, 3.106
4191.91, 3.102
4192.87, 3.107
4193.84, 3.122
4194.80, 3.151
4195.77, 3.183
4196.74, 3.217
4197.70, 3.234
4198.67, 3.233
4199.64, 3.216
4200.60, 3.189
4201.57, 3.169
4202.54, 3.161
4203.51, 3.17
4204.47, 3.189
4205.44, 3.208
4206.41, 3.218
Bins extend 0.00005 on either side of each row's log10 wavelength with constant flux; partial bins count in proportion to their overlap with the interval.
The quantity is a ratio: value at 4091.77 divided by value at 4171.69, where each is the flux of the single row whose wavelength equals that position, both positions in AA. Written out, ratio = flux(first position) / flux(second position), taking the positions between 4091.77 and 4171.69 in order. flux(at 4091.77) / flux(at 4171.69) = 0.95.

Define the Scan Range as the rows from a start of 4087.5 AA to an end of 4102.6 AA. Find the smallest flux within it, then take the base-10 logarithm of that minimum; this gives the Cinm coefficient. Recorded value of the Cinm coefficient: 0.407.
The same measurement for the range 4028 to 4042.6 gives 0.532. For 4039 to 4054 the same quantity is 0.544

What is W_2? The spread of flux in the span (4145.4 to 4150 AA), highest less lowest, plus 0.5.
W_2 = 0.586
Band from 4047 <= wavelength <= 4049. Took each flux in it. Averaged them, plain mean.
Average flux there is 3.57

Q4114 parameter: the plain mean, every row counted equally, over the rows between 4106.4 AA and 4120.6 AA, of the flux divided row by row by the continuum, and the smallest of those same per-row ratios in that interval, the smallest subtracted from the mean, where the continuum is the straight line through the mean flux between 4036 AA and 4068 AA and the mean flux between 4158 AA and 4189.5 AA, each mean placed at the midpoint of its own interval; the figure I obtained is 0.044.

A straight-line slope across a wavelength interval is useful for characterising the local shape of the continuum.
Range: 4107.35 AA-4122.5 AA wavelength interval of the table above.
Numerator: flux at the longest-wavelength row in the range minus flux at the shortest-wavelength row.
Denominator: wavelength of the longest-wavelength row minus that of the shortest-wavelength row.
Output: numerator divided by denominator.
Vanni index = 0.025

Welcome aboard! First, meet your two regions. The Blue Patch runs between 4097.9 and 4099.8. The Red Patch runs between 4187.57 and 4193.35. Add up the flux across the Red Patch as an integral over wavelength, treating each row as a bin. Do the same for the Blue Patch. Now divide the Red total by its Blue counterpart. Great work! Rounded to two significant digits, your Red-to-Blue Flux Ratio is 3.7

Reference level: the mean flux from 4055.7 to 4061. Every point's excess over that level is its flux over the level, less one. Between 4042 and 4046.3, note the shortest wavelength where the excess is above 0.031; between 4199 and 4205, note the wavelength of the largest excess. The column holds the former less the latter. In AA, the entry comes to -157.5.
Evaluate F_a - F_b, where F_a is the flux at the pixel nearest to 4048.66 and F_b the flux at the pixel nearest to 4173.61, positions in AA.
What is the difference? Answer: 0.4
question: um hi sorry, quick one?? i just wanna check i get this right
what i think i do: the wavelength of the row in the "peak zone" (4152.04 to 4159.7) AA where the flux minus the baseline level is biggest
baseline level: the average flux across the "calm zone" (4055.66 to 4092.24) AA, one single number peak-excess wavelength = 4159.22 AA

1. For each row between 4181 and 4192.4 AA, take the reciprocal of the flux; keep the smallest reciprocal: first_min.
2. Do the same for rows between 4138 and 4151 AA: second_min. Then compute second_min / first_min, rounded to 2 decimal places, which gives 0.95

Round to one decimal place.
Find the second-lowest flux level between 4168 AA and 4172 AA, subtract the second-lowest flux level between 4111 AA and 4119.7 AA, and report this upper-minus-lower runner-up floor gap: 0.5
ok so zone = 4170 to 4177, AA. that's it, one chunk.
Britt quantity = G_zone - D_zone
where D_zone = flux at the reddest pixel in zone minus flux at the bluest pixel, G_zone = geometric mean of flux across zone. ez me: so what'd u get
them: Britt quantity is 3.6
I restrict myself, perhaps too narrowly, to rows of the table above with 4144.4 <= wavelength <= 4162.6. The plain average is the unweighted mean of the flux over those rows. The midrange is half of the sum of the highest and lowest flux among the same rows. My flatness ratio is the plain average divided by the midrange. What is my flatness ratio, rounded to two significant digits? 0.96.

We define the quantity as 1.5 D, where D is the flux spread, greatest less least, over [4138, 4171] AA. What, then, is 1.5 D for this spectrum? 1.2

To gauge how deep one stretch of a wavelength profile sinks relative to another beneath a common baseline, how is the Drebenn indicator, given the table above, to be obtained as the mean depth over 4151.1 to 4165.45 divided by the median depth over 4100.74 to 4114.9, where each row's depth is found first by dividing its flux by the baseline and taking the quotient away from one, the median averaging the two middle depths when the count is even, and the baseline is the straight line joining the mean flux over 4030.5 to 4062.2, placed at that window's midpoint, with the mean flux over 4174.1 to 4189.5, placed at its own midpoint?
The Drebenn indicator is -1.2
